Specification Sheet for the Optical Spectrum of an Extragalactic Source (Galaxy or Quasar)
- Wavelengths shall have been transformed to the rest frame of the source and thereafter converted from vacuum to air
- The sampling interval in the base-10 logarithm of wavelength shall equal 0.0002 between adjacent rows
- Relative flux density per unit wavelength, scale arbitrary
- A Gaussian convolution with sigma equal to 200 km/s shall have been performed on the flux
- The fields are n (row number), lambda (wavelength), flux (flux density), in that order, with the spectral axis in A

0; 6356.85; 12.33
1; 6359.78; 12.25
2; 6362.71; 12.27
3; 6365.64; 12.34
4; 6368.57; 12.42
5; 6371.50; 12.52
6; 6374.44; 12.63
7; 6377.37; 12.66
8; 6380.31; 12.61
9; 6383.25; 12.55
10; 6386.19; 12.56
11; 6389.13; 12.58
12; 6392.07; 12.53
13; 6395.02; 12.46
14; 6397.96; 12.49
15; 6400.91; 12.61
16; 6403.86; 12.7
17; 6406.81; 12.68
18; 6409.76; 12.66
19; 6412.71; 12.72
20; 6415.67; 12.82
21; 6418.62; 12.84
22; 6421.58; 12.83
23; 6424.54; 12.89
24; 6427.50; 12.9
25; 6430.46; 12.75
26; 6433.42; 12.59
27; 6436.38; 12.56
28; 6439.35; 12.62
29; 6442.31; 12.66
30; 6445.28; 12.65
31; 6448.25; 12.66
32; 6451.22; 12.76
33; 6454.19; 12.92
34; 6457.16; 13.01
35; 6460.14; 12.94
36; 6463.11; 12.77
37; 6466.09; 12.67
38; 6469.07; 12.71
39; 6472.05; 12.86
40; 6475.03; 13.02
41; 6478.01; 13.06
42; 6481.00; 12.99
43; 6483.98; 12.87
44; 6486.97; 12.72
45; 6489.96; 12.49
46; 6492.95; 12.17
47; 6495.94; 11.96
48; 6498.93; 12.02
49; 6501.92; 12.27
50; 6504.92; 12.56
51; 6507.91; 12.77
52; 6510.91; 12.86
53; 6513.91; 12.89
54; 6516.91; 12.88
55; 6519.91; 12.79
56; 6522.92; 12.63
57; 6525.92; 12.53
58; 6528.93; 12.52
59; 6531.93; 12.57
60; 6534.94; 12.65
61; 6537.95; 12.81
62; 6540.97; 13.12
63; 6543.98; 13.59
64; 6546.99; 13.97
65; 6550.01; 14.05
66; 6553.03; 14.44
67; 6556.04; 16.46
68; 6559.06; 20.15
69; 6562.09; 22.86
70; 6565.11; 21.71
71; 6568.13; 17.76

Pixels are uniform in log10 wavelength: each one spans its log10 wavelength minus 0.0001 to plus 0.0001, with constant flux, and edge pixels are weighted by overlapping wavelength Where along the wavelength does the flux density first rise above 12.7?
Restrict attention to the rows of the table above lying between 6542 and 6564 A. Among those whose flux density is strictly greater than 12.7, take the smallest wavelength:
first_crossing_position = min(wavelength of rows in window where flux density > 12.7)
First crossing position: 6543.98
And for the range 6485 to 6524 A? 6486.97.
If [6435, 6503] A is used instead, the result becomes 6451.22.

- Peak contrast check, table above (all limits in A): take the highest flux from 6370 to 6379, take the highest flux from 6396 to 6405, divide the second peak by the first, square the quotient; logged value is 1.01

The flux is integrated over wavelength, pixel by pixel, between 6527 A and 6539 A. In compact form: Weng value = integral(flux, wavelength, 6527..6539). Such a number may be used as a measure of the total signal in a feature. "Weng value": 152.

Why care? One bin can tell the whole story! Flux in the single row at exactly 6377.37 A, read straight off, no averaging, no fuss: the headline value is 12.66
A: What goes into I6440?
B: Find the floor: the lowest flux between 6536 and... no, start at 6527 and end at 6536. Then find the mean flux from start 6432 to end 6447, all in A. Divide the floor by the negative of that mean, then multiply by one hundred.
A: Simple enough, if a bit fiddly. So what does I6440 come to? -99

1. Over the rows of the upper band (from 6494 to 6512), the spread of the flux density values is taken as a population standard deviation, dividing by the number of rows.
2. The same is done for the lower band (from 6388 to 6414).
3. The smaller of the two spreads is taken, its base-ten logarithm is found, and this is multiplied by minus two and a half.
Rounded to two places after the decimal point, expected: 2.63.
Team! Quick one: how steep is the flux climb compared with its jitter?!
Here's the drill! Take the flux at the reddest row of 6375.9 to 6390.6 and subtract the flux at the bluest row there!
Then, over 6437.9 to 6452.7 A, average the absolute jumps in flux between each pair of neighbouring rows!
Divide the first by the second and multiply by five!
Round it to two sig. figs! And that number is -10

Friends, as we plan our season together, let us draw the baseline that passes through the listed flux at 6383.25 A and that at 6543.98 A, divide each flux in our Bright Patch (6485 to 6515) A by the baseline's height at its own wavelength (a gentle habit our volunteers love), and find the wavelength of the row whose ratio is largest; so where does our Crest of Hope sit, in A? 6513.91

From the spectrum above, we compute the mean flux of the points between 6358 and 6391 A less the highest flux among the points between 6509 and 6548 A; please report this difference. -1.5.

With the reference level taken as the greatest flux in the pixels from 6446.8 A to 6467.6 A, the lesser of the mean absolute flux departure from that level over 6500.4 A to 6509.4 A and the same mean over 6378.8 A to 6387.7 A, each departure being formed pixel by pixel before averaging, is 0.44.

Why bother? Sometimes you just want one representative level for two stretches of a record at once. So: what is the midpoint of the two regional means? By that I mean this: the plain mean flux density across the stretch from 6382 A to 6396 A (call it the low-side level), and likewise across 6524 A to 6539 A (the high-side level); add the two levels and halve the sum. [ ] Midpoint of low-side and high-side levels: 12.58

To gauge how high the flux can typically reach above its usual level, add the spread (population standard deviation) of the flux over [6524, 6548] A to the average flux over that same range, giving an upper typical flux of 13.5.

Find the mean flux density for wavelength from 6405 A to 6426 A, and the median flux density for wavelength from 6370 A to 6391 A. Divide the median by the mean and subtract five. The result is -4.02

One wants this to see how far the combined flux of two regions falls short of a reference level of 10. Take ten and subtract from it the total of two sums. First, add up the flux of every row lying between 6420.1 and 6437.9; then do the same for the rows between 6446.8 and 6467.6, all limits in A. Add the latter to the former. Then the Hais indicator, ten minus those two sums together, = -156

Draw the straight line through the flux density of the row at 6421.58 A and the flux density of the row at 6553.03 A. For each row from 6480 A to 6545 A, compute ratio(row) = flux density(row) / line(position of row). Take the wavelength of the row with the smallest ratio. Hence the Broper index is 6495.94 A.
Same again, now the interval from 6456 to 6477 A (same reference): 6466.09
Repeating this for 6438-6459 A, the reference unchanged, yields 6448.25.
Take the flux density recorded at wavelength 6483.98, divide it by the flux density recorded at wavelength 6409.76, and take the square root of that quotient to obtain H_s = 1.01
